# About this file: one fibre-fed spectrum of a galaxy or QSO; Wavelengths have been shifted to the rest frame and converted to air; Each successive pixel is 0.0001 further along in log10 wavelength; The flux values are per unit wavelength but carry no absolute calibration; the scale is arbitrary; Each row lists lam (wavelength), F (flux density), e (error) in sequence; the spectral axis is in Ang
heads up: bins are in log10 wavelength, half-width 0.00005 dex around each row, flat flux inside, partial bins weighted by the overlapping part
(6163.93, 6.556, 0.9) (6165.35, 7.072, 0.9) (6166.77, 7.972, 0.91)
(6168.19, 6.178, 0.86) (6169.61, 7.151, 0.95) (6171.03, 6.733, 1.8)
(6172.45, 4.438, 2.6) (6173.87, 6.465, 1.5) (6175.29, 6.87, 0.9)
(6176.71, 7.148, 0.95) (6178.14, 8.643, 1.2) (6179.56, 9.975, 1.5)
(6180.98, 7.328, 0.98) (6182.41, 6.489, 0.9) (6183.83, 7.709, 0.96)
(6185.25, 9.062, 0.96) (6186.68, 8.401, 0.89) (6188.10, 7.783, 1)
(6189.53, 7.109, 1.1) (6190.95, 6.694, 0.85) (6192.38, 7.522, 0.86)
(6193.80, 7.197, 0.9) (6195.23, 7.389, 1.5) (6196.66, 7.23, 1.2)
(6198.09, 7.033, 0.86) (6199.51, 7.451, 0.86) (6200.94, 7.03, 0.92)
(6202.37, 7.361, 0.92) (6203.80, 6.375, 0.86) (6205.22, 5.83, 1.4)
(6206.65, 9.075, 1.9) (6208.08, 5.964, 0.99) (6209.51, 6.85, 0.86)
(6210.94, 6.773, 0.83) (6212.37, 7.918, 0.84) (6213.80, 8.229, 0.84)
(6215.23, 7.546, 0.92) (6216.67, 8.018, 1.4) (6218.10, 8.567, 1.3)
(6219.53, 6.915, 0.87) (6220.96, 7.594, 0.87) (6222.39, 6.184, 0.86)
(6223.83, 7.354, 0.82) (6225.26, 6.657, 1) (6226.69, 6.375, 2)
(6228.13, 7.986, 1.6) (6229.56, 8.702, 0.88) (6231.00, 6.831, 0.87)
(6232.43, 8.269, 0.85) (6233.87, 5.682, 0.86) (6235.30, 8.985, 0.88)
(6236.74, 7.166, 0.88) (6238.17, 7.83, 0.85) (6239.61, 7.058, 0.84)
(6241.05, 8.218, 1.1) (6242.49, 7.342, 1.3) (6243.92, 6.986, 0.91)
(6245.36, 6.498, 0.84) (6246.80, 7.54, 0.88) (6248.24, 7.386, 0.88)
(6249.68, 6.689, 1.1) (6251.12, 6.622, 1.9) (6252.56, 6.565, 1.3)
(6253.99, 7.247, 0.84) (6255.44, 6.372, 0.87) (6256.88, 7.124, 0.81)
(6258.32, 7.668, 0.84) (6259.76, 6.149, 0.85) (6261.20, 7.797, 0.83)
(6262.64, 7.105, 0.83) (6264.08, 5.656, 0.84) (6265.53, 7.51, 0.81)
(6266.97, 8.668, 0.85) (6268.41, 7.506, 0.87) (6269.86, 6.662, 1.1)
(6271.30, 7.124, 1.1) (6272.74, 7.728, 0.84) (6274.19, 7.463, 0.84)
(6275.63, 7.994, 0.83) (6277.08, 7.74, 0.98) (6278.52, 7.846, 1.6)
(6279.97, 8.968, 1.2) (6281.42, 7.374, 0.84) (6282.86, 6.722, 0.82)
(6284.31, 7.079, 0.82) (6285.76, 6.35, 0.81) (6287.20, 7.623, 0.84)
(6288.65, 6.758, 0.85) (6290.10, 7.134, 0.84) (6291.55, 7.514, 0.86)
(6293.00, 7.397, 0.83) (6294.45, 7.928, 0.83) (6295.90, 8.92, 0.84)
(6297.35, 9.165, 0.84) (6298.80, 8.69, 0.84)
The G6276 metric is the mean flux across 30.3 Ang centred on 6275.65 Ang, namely 7.4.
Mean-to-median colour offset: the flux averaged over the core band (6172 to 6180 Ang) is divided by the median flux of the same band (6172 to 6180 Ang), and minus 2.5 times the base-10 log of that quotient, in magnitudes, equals -0.038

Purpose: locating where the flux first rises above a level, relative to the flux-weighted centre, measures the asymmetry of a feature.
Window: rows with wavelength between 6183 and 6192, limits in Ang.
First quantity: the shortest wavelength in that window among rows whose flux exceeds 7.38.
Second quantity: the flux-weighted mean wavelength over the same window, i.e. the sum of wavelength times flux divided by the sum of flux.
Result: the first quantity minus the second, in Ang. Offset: -3.4 Ang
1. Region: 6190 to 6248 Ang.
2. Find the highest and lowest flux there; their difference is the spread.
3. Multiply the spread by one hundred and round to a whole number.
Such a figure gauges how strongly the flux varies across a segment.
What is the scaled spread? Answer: 339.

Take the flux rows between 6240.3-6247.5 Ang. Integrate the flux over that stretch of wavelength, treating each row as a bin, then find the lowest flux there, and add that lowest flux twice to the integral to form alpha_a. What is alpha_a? 66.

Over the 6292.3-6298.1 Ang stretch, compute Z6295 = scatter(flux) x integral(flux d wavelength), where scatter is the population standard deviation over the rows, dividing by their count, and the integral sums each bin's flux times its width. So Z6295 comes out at 35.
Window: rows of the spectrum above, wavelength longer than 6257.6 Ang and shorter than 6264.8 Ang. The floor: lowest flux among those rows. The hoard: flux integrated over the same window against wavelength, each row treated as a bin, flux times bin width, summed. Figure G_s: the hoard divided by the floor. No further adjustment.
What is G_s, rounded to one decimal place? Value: 8.8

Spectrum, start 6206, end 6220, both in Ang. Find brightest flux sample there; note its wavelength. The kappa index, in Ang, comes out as 6206.65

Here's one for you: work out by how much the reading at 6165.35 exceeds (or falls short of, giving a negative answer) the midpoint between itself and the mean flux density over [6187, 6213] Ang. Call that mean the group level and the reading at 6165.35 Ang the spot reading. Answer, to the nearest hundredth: -0.04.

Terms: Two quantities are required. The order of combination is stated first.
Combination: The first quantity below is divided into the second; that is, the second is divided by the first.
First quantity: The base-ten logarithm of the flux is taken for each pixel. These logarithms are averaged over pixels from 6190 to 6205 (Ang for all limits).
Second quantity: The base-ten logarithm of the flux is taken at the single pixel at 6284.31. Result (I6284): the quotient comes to 1.00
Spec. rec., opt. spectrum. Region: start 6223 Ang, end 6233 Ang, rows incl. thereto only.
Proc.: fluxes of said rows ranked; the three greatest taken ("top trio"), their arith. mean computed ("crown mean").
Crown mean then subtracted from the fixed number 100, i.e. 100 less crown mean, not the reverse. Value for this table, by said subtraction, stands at 91.68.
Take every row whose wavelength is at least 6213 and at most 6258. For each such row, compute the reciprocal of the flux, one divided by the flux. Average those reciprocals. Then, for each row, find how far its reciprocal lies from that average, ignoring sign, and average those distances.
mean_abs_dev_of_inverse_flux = 0.0121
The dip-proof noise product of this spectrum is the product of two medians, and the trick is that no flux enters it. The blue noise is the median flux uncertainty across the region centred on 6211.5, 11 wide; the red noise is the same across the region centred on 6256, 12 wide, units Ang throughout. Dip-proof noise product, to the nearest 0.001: 0.752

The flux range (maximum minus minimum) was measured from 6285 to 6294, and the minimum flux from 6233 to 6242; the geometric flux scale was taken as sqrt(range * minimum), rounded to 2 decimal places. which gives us 2.69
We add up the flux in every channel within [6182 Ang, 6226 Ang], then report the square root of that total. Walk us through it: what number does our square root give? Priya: 15.1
